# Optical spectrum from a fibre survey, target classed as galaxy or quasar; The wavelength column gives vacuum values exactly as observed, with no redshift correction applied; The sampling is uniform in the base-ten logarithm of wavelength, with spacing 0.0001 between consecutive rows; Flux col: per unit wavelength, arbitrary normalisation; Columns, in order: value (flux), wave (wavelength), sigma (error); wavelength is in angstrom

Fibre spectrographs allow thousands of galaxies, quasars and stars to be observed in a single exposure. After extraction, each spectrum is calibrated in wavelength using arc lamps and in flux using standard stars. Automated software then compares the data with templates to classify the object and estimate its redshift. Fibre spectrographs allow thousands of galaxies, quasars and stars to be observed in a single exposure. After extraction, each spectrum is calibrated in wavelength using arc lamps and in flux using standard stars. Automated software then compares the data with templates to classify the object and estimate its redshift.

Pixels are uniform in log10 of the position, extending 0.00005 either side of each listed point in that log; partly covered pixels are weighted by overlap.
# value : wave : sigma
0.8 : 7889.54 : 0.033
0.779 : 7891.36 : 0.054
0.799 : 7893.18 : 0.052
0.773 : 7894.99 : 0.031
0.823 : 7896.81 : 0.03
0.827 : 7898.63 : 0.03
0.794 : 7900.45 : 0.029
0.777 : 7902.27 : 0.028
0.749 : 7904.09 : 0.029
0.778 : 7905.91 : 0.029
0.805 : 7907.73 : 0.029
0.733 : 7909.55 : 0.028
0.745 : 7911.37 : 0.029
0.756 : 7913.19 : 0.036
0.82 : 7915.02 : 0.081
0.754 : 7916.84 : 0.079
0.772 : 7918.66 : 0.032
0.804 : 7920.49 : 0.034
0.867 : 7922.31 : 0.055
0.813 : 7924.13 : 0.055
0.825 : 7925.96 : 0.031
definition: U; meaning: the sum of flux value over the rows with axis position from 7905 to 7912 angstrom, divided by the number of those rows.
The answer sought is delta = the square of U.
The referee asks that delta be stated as 0.59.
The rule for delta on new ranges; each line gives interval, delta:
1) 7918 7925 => 0.66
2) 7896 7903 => 0.65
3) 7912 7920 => 0.60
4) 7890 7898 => 0.63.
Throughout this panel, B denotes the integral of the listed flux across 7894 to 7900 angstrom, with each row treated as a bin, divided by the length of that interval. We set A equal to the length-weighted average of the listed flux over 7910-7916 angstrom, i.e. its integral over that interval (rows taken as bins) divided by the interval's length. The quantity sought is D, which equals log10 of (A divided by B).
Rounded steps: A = 0.770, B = 0.81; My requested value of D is -0.020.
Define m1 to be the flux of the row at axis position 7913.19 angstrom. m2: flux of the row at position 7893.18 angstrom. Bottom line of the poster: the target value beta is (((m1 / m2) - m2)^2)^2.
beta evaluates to 0.0005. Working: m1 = 0.756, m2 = 0.799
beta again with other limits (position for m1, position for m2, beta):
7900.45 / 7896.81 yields 0.0004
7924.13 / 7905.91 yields 0.0051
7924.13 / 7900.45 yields 0.0028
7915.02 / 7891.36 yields 0.0056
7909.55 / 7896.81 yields 0.0000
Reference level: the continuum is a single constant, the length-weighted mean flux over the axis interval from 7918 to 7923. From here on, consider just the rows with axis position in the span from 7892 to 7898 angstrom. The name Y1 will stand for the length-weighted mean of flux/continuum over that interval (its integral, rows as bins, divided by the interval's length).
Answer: 0.98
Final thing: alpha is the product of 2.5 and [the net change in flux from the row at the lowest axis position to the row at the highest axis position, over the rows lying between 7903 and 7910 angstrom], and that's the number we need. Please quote -0.04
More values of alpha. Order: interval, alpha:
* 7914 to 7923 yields 0.12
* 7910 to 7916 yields 0.19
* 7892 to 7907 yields -0.05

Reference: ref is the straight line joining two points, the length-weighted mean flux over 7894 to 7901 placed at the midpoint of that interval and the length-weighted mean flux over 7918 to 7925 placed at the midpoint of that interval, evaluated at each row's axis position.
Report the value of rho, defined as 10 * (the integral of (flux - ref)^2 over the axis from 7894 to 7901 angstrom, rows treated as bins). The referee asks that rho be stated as 0.03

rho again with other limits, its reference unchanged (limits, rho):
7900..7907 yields 0.10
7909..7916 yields 0.23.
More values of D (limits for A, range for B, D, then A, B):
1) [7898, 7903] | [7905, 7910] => 0.012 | 0.798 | 0.78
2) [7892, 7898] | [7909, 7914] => 0.030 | 0.799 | 0.75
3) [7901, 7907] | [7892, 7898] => -0.016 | 0.771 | 0.80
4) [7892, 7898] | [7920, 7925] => -0.017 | 0.799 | 0.83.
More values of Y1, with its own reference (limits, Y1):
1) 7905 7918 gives 0.95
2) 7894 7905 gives 0.97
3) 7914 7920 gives 0.96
